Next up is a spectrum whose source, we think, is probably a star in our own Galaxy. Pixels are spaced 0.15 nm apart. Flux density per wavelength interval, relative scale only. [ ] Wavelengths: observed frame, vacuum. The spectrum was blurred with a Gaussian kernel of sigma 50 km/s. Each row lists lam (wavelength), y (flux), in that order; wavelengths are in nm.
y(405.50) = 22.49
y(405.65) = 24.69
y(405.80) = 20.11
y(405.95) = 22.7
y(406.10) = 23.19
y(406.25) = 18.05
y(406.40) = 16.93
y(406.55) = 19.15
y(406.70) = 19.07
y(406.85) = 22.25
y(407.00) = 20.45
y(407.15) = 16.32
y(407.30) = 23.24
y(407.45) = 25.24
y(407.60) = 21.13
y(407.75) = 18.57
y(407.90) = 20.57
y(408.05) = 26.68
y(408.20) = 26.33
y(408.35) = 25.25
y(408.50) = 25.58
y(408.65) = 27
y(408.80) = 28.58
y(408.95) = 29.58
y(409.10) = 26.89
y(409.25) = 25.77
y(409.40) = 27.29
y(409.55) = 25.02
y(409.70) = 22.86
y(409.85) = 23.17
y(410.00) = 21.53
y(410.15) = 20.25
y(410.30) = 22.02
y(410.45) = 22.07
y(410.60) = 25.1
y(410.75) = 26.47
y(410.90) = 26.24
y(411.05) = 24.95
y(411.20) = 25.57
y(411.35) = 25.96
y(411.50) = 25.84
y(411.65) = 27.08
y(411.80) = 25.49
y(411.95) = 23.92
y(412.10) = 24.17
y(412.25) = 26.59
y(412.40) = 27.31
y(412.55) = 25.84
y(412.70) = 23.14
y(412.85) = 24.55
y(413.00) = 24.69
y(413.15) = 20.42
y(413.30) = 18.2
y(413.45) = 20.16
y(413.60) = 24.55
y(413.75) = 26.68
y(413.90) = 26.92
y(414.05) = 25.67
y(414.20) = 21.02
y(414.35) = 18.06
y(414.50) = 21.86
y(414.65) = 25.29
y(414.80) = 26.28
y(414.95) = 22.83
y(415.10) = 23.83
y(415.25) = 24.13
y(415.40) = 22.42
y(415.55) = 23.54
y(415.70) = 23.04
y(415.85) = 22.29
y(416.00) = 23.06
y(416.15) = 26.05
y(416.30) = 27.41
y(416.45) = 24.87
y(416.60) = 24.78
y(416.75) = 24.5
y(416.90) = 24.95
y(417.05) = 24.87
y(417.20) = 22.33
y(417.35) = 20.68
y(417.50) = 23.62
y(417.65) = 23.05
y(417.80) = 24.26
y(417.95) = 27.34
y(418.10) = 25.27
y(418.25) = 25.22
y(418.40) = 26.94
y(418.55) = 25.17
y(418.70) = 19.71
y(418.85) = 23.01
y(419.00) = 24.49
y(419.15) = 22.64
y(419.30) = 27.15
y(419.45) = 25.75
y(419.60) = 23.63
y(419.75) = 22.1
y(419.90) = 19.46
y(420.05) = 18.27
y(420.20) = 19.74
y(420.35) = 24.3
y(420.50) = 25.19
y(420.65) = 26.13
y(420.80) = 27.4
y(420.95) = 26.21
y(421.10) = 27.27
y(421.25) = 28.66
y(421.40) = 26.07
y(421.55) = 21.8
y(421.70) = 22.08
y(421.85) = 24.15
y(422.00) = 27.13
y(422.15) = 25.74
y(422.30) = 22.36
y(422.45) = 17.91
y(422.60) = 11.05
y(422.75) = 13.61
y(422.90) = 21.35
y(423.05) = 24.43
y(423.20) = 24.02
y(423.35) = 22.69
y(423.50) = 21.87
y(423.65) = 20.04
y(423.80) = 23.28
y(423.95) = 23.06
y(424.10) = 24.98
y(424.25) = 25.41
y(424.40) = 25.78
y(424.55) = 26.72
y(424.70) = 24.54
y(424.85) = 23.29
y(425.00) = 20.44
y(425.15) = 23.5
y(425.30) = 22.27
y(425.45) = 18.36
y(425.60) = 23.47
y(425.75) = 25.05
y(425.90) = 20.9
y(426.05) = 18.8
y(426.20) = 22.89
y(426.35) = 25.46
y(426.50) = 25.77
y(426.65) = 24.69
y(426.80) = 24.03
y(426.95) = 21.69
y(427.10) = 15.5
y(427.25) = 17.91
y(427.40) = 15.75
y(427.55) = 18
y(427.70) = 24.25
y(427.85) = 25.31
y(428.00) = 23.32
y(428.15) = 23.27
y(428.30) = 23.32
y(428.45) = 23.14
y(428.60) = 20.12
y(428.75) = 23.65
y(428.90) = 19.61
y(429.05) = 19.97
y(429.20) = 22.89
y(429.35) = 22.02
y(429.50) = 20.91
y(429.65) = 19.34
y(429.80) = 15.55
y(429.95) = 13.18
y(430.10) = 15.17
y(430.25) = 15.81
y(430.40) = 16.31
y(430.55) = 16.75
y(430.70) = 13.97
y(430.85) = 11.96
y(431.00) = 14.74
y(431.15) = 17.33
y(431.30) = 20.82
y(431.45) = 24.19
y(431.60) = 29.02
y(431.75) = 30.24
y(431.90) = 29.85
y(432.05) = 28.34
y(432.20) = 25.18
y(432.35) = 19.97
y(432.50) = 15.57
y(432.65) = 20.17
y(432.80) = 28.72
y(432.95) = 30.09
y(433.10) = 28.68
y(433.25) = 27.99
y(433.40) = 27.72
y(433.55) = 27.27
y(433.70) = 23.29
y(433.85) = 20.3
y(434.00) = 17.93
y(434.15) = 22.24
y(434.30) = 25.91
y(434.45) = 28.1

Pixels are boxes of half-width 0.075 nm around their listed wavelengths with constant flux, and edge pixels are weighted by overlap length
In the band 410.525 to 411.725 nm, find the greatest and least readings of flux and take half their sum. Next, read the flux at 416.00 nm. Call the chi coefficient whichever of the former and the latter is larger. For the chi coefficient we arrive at 26.0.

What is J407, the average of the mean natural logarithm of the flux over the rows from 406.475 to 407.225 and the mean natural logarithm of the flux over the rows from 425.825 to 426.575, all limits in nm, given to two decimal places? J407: 3.04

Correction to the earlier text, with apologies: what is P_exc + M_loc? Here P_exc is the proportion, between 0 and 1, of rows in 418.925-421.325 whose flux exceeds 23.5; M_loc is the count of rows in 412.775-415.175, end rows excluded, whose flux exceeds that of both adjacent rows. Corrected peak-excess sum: 3.69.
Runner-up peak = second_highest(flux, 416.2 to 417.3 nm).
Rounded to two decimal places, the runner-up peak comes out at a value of 24.95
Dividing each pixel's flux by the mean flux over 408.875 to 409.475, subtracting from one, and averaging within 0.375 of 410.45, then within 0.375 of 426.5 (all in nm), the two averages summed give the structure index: 0.26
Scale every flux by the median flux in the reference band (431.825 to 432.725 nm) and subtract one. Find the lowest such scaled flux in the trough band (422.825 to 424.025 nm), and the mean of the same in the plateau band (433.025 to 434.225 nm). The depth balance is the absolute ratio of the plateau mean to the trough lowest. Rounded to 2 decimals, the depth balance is 0.67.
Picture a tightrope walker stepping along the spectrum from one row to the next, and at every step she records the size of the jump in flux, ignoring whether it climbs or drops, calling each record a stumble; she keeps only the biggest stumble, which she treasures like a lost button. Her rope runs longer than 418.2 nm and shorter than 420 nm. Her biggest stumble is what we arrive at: 5.5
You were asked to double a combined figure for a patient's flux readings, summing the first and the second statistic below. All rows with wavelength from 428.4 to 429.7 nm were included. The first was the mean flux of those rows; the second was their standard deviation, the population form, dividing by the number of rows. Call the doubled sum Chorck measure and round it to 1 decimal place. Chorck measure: 45.7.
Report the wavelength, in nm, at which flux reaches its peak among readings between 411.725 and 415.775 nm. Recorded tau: 412.40 nm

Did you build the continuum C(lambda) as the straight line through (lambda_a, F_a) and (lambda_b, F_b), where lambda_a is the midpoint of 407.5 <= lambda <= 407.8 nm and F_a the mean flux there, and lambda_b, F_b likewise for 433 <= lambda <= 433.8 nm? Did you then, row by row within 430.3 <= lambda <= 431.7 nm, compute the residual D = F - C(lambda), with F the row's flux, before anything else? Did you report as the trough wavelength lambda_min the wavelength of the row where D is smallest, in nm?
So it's 430.85 nm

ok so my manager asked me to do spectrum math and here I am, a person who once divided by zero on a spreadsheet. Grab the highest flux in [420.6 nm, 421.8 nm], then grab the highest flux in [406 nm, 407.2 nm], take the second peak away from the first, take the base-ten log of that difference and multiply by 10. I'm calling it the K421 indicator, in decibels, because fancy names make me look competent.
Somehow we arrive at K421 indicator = 7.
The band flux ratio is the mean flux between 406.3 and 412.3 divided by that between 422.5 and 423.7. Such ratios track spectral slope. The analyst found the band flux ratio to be 1.20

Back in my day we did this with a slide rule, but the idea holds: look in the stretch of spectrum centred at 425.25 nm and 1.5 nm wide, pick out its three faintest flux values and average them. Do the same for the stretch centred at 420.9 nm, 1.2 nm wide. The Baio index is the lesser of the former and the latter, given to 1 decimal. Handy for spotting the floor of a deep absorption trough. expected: 19.9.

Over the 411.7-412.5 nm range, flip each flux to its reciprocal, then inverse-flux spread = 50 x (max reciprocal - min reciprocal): 0.3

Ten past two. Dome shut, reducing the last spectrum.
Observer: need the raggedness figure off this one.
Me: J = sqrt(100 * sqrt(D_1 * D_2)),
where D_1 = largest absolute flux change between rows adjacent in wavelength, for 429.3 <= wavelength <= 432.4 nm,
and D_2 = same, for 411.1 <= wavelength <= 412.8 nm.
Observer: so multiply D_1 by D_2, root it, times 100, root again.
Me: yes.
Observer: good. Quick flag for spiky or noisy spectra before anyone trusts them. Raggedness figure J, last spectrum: 19.4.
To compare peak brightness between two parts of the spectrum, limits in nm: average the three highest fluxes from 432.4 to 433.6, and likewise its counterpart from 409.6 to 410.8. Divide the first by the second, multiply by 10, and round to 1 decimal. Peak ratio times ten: 11.7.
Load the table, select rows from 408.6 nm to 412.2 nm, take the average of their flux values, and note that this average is 25.1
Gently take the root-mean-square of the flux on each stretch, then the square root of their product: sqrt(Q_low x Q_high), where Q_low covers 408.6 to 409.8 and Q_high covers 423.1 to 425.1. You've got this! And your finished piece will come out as 25.1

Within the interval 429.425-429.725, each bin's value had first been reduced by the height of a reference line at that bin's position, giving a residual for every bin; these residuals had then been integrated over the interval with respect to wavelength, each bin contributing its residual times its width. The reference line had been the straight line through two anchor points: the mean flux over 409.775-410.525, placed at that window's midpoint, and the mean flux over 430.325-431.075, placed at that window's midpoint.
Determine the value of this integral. 1.5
